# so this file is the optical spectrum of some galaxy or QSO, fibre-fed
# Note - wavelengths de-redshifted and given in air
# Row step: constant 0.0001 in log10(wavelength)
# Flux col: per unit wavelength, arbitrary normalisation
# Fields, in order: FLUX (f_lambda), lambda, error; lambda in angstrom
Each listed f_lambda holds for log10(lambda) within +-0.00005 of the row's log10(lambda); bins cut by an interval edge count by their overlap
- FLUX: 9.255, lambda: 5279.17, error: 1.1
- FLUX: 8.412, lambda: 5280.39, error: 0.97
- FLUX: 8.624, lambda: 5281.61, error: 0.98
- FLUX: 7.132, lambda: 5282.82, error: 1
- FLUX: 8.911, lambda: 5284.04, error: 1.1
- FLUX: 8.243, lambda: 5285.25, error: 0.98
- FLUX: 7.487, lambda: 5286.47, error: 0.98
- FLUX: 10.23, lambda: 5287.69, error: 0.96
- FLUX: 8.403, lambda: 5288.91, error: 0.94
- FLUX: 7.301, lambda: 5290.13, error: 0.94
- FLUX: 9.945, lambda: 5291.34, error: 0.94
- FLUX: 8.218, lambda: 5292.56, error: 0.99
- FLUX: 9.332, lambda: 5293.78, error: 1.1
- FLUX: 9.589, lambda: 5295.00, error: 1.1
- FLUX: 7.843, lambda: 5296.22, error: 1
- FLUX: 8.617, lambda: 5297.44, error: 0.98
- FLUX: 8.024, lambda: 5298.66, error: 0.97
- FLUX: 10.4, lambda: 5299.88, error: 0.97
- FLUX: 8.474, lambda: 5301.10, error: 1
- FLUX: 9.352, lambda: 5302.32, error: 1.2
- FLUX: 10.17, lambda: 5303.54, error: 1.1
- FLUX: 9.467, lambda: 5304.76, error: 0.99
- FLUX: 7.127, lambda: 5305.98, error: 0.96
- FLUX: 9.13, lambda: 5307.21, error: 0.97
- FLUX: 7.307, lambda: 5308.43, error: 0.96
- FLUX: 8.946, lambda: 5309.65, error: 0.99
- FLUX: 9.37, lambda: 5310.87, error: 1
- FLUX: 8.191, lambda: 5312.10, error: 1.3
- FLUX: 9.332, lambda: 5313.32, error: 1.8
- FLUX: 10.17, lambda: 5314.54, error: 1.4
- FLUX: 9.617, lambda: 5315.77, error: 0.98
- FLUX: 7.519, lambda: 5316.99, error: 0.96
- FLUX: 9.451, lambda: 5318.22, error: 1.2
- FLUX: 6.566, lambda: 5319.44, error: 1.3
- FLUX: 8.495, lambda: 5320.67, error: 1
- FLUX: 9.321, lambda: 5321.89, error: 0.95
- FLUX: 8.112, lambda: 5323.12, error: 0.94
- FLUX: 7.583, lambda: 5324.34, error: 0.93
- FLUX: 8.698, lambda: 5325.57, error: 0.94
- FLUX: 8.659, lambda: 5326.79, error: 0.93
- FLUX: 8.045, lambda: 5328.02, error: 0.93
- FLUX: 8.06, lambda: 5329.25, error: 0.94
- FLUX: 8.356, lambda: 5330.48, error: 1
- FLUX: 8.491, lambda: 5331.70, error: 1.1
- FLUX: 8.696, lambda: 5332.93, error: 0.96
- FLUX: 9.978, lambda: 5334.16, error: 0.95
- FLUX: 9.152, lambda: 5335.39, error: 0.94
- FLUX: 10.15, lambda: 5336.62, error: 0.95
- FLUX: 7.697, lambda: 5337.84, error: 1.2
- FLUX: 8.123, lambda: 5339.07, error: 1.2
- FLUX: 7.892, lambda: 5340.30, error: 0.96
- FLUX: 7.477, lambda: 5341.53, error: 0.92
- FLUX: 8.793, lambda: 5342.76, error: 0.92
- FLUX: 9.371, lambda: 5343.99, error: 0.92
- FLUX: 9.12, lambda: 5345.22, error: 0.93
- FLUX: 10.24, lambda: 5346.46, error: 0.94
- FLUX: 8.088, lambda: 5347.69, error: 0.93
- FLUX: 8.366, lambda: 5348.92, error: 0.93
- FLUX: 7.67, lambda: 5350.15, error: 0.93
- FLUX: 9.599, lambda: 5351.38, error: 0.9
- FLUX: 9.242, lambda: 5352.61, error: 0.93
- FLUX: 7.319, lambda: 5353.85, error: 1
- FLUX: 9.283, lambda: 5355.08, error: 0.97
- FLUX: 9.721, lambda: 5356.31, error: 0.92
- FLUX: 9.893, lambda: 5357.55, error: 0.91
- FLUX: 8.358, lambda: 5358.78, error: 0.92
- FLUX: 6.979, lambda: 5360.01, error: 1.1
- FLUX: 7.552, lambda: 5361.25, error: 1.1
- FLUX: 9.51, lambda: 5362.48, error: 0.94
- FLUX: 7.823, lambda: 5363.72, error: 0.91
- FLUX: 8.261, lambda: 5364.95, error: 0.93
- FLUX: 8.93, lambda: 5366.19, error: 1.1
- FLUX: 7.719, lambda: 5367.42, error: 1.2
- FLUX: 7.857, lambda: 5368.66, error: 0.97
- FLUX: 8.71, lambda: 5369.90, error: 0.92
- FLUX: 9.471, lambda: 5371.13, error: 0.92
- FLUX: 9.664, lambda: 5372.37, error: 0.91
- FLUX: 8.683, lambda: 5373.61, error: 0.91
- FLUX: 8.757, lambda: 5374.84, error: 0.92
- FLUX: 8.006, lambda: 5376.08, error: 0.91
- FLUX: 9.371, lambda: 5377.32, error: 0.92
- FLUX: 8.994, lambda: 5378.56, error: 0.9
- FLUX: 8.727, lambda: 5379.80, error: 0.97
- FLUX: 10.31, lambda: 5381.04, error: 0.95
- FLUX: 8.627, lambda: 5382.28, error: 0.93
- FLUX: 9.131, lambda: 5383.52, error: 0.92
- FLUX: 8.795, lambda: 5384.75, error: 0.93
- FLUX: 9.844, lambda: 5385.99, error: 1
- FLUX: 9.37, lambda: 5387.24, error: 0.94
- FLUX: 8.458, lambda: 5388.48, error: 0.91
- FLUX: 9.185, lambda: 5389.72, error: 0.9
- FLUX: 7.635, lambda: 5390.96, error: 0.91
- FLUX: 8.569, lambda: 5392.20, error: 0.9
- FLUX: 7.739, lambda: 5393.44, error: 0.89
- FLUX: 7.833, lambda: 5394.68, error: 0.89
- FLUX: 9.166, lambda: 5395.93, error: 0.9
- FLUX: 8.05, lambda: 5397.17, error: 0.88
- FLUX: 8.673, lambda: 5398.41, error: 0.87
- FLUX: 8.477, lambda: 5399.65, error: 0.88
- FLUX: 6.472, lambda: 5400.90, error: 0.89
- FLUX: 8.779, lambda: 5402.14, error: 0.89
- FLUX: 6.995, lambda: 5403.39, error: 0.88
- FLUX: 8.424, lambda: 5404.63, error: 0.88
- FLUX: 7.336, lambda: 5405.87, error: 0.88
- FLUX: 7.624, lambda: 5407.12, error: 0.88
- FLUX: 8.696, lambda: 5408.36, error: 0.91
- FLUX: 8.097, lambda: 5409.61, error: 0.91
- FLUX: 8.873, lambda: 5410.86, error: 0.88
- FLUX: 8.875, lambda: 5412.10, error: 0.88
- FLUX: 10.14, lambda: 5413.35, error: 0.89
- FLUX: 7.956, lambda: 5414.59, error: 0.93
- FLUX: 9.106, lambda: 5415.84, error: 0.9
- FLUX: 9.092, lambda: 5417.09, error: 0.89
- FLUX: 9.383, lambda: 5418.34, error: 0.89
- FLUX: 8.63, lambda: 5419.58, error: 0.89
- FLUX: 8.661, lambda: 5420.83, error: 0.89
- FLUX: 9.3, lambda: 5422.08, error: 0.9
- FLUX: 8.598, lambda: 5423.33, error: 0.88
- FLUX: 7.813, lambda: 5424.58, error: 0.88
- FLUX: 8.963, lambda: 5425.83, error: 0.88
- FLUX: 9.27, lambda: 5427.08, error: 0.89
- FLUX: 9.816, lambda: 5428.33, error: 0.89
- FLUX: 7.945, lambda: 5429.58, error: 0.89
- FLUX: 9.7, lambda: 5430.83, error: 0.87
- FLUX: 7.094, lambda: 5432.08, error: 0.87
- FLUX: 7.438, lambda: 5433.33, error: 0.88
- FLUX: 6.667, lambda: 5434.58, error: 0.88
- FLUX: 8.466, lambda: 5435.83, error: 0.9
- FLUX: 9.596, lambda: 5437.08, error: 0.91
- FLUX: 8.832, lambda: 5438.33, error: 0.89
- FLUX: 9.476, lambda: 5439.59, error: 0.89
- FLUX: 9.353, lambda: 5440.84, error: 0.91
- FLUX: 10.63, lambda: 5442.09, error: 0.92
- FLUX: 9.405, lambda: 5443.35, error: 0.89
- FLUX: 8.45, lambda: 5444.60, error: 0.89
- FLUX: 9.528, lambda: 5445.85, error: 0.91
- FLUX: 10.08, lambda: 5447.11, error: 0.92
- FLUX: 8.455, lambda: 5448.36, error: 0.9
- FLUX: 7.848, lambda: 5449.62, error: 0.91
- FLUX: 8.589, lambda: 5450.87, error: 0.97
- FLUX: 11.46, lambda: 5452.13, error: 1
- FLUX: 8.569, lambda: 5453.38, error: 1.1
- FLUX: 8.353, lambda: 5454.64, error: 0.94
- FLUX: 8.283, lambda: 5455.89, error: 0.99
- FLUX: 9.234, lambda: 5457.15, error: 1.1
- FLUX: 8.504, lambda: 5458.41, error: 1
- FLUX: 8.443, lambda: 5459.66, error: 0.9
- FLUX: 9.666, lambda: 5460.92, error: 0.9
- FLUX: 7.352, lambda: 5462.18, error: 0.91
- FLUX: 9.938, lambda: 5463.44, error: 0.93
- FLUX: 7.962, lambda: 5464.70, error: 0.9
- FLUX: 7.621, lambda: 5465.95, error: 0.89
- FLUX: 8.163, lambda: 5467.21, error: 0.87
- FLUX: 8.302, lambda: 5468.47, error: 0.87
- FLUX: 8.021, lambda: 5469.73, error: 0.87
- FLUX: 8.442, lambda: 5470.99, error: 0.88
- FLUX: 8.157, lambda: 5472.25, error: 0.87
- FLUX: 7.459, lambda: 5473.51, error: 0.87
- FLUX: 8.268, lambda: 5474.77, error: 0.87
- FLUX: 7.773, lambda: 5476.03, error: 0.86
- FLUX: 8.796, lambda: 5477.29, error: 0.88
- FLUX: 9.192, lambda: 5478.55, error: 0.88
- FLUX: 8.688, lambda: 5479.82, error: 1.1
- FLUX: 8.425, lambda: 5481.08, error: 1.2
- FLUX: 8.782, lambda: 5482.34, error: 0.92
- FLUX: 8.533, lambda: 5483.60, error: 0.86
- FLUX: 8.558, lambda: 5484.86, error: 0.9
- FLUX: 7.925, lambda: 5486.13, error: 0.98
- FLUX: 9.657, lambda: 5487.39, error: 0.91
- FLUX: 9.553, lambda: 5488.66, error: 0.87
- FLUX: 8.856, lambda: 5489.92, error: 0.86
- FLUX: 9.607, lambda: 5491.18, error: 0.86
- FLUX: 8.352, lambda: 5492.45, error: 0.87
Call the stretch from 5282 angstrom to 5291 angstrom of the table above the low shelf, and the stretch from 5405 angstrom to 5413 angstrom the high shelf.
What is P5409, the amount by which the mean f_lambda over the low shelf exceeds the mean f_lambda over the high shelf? -0.01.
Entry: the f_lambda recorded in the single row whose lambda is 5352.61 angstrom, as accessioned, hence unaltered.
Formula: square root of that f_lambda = 3.04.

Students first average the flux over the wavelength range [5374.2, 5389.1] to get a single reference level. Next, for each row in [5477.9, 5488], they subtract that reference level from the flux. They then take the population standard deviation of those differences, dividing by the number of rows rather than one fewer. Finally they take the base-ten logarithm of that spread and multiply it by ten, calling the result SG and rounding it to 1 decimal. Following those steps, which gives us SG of -3.1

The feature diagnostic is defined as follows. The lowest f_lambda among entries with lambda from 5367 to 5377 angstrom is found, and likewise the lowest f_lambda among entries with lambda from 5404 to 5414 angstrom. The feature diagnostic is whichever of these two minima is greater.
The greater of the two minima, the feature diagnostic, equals 7.72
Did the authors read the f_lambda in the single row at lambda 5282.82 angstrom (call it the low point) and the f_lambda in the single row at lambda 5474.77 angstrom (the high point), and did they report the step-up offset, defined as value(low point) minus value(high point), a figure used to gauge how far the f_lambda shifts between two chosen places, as -1.1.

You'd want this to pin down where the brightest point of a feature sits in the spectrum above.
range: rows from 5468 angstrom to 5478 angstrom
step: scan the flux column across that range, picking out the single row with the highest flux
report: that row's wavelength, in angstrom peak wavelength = 5477.29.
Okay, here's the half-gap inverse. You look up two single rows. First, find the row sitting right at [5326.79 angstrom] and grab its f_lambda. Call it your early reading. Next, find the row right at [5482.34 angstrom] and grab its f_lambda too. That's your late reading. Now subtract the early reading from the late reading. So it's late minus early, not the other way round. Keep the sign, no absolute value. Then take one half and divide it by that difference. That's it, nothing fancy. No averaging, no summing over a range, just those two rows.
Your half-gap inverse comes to 4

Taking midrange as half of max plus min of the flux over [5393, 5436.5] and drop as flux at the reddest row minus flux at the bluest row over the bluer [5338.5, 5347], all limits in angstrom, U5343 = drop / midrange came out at 0.25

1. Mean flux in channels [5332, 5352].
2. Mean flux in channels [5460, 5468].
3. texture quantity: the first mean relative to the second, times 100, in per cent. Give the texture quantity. 104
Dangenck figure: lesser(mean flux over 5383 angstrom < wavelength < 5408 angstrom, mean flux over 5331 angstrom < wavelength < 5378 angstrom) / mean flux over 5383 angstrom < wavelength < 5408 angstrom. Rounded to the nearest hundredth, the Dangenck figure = 1.00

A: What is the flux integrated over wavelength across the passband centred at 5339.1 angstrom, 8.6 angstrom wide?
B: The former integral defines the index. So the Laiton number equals 72.9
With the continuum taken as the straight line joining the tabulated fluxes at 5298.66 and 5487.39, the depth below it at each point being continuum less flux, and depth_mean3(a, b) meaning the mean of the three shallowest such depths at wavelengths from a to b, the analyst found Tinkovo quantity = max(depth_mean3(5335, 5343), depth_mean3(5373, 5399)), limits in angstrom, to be -1.0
